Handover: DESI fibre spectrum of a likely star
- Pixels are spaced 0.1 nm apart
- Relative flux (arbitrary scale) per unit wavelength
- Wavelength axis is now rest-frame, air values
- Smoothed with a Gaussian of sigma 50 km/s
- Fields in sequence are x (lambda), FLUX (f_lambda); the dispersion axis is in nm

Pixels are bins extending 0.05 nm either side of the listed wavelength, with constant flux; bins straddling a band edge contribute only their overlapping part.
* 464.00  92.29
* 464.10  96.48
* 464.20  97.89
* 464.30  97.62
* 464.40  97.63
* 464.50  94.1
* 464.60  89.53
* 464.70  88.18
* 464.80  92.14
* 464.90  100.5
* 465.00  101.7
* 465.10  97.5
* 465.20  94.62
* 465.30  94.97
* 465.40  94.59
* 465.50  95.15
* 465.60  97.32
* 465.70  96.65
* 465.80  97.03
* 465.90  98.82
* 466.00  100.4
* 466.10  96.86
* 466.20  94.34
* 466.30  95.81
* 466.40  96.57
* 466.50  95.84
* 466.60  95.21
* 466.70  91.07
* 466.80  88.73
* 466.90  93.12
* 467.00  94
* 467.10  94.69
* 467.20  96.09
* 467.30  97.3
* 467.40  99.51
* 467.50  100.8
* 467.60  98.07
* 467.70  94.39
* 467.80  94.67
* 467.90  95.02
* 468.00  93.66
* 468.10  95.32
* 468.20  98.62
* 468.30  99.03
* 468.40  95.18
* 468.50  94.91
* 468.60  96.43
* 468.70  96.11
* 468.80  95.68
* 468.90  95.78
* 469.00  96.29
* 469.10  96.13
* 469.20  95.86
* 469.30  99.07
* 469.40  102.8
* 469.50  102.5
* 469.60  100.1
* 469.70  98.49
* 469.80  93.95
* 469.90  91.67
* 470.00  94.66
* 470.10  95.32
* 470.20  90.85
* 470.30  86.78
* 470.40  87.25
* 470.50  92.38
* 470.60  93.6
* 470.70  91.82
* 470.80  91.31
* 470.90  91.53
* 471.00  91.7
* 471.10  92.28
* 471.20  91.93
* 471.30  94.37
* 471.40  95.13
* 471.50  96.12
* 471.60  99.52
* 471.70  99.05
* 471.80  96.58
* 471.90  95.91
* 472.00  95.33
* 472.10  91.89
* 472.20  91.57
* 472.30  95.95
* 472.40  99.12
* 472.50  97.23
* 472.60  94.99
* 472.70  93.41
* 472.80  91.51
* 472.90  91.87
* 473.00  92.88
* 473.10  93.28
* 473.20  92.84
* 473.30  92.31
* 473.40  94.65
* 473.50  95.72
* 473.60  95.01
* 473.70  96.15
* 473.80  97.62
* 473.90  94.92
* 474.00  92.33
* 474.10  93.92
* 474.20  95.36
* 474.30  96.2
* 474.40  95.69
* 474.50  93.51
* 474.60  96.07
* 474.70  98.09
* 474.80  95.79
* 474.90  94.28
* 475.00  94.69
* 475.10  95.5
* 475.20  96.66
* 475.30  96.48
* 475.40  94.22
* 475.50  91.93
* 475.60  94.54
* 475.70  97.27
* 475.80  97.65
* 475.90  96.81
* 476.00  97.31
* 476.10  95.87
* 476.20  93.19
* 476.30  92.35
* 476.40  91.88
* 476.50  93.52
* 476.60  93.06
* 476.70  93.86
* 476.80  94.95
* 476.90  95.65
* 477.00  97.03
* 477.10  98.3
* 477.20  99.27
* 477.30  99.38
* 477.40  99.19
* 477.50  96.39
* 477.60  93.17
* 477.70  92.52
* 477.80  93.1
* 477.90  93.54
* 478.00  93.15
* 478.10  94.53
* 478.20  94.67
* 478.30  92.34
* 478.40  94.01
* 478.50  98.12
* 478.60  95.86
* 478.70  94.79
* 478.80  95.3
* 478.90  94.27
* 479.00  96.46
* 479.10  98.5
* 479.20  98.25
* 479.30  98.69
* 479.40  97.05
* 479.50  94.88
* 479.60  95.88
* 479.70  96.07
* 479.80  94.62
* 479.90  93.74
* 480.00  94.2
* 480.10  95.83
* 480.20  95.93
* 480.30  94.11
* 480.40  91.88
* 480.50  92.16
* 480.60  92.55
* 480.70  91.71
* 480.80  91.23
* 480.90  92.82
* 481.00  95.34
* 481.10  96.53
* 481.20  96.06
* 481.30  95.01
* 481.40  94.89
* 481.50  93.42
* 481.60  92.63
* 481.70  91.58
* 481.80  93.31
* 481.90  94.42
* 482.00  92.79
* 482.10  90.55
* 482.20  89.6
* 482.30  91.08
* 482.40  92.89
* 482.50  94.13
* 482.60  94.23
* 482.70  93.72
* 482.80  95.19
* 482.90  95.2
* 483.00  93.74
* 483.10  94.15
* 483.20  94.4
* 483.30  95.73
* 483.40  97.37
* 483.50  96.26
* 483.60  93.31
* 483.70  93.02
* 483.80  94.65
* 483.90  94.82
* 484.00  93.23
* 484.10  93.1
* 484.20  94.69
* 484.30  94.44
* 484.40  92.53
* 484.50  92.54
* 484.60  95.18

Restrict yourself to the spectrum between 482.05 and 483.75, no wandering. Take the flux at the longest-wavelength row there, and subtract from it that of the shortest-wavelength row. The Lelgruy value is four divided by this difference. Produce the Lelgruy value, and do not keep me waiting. 1.6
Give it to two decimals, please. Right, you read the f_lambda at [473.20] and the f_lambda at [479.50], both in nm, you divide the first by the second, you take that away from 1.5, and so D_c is 0.52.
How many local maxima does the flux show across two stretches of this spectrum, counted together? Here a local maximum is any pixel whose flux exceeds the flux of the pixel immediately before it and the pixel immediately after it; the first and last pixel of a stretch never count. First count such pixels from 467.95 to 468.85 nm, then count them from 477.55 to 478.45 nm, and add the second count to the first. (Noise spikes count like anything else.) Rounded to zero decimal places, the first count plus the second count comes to 4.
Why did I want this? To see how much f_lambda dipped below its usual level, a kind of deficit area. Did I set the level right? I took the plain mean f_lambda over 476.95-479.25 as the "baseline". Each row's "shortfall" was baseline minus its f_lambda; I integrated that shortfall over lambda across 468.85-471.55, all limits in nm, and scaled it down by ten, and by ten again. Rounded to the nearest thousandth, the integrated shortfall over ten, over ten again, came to 0.035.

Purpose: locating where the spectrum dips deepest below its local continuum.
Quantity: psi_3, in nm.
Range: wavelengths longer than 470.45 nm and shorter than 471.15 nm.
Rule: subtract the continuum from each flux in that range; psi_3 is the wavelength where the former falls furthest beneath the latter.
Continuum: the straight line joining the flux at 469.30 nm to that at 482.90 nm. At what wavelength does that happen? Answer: 470.80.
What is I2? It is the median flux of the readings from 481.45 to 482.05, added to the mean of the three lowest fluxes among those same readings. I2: 185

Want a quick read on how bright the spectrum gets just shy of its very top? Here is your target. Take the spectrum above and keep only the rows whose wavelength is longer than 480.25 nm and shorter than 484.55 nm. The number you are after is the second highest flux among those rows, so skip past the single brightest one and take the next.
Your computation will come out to 96.53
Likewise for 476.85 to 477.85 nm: 99.27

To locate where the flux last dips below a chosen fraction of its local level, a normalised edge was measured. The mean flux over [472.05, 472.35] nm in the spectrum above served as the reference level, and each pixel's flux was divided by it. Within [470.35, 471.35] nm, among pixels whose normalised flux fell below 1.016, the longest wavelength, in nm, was 471.30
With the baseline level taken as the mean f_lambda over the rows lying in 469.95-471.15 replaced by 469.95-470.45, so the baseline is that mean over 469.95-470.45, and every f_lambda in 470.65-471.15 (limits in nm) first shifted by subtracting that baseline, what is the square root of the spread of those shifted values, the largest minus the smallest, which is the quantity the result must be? 1.0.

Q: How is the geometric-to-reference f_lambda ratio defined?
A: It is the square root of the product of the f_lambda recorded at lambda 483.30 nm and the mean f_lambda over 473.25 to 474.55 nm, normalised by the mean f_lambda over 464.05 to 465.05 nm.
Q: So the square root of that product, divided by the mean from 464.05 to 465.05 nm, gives 1.00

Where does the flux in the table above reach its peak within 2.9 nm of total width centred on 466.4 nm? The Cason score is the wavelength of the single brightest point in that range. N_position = 465.00 nm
